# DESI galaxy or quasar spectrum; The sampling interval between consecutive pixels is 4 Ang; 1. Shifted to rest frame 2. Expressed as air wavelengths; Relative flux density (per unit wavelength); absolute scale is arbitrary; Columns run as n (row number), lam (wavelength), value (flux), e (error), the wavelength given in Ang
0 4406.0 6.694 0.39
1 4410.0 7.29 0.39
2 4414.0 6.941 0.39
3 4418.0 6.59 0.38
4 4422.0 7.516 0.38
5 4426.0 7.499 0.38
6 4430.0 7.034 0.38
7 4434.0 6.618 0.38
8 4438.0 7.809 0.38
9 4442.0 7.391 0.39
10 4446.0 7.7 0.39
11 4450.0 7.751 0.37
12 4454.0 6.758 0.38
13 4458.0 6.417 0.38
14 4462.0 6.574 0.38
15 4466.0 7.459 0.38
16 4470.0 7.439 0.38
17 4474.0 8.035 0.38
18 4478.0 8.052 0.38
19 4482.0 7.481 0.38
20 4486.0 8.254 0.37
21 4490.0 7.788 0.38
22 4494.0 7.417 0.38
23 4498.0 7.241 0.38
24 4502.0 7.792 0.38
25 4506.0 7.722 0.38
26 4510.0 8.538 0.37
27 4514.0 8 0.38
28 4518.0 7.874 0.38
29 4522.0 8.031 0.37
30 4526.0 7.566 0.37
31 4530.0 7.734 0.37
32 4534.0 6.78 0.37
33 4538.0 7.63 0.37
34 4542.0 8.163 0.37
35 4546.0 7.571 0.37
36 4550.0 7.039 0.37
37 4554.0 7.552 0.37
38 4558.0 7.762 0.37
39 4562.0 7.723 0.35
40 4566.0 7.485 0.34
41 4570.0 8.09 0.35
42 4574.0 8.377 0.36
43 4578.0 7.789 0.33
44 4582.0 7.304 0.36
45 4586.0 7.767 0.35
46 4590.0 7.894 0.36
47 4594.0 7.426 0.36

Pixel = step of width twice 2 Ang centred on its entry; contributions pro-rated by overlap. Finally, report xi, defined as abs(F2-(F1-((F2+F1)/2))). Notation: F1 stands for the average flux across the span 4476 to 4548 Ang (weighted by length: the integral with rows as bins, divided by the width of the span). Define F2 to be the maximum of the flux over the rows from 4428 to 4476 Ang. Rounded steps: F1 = 7.76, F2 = 8.035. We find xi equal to 8.2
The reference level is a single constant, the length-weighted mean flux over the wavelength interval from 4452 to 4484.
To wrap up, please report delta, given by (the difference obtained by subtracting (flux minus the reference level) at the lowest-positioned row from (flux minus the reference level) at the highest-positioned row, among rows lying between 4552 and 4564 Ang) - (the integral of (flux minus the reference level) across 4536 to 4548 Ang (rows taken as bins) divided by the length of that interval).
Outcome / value -0.3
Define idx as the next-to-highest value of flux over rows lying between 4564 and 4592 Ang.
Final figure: 8.09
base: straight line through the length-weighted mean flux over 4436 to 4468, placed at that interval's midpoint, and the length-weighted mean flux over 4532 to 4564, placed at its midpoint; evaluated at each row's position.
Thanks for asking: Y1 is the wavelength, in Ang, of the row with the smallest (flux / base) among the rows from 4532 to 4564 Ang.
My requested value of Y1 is 4534.0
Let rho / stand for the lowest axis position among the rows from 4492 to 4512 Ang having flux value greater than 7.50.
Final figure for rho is 4502.0 Ang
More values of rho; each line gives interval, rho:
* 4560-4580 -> 4562.0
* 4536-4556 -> 4538.0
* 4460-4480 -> 4474.0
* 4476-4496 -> 4478.0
